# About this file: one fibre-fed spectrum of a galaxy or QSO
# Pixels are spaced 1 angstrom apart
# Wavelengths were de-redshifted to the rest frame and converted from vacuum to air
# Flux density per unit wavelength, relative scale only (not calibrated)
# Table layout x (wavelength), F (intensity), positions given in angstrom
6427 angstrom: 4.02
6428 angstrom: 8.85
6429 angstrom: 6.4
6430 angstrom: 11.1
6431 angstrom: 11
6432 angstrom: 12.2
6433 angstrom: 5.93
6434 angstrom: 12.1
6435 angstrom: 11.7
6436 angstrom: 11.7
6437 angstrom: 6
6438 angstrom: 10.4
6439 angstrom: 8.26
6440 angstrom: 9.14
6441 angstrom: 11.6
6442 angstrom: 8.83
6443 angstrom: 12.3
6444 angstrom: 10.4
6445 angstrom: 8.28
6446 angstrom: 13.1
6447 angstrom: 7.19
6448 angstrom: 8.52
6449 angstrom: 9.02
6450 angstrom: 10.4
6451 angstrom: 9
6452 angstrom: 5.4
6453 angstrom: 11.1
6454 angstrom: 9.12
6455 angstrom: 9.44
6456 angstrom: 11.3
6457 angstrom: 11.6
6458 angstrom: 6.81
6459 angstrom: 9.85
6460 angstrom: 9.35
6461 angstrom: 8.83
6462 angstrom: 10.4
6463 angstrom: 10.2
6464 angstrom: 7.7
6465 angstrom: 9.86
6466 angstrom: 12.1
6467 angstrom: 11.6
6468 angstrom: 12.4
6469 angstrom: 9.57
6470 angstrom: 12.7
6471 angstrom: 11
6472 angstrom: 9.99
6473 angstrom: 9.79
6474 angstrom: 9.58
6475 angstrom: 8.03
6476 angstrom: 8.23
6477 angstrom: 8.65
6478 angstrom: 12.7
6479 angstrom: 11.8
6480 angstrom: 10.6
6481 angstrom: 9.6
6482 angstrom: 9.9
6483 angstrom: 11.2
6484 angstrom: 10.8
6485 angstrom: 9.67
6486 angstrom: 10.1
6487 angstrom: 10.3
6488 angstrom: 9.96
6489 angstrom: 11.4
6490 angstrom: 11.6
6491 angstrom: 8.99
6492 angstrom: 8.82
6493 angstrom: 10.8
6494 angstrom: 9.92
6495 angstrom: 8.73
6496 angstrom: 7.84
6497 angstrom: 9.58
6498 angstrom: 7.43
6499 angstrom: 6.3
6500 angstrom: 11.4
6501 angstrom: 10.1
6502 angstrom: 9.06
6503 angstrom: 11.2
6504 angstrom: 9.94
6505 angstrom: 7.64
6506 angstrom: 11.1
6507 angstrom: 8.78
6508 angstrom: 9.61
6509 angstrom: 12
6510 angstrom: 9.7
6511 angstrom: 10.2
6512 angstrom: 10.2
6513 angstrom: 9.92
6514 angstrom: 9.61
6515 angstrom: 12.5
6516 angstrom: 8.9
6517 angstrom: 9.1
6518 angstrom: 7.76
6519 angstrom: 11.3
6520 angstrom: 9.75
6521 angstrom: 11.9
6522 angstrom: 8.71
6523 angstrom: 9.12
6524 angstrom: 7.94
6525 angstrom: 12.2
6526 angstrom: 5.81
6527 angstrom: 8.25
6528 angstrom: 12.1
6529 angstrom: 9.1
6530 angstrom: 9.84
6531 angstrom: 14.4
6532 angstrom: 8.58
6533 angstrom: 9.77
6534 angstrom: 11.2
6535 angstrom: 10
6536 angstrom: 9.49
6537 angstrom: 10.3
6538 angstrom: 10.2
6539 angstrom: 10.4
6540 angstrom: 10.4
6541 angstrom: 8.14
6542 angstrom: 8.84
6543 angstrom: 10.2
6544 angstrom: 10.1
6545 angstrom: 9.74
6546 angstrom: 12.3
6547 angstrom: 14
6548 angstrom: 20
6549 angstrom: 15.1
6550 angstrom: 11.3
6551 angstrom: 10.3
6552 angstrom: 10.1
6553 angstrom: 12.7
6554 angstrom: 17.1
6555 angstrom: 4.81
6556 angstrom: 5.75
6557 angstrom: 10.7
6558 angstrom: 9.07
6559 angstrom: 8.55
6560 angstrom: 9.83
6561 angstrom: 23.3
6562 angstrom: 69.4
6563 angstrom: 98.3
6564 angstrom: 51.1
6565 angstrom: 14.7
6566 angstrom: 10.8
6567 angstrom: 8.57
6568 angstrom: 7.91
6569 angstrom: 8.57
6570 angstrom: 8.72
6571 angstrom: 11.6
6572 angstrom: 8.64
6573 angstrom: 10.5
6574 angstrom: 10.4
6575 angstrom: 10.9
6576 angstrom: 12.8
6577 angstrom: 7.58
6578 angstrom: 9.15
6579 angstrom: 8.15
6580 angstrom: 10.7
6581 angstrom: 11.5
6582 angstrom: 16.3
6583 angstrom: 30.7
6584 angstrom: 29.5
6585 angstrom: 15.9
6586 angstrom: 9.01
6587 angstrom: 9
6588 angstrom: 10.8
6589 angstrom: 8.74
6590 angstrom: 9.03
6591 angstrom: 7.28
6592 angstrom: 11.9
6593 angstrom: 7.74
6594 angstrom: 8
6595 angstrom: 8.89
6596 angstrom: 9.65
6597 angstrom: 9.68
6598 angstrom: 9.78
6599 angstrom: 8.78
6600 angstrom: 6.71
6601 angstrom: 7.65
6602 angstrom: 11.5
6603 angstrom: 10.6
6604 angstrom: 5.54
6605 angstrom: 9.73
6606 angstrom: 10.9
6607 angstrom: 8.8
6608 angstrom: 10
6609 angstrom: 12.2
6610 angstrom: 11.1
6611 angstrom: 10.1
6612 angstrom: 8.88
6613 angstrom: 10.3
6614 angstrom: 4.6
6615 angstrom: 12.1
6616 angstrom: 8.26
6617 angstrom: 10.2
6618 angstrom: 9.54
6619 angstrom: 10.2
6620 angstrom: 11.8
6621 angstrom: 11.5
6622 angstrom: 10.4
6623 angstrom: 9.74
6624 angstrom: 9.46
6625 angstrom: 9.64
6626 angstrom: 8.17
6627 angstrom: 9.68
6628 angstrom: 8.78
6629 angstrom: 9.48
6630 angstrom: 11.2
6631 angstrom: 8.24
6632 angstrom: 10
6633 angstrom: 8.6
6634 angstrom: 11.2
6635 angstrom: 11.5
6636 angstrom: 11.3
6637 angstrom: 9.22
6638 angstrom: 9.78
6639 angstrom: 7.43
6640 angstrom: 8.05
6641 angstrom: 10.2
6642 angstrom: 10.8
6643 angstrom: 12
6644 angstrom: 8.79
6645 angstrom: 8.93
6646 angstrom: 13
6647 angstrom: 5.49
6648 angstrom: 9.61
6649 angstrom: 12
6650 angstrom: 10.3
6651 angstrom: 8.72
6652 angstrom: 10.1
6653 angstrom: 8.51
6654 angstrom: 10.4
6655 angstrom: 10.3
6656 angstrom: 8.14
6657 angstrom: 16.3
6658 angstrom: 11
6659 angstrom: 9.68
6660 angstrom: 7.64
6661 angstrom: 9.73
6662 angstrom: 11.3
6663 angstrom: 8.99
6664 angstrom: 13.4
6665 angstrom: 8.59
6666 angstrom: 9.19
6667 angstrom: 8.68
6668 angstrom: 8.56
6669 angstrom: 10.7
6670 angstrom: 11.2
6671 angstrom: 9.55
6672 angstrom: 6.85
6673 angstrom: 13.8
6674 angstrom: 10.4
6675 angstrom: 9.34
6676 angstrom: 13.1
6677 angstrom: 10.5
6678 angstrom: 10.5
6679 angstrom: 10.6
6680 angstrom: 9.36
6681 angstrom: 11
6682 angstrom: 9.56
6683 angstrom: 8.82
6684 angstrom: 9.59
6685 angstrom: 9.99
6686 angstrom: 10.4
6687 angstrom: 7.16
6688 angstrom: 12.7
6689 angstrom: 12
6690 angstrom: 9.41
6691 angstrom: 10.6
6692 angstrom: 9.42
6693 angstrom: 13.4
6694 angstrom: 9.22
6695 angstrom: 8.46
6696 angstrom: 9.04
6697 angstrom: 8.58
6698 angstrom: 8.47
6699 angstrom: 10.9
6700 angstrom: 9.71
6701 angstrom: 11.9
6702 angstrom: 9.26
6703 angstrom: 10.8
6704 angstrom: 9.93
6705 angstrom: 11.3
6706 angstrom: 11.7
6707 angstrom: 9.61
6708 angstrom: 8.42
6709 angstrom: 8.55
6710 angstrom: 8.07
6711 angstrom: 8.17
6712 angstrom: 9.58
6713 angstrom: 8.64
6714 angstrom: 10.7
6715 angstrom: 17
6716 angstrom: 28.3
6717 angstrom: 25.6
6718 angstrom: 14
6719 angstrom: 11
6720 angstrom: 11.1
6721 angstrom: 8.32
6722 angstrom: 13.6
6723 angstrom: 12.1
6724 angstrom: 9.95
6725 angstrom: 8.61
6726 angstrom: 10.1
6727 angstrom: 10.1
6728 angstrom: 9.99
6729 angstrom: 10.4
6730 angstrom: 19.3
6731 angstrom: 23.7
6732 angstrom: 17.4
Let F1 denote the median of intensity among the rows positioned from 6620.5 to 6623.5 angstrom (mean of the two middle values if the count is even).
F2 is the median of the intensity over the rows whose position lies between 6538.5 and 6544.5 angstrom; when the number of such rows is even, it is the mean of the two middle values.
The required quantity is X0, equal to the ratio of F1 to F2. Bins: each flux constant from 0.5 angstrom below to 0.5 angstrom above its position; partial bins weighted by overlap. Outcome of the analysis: 1.02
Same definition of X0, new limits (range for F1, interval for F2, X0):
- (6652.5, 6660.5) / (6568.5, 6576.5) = 0.96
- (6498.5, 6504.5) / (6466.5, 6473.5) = 0.91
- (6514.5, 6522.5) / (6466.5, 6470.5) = 0.79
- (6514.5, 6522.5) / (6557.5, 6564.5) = 0.40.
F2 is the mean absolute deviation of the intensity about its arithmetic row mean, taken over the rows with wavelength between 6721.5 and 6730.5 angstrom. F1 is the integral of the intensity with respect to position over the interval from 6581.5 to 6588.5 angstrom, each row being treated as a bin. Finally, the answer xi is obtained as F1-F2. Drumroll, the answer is 119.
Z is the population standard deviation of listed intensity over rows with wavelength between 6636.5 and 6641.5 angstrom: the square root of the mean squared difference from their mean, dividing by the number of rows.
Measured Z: 1.0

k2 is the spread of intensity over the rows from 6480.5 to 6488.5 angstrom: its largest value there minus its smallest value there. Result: 1.60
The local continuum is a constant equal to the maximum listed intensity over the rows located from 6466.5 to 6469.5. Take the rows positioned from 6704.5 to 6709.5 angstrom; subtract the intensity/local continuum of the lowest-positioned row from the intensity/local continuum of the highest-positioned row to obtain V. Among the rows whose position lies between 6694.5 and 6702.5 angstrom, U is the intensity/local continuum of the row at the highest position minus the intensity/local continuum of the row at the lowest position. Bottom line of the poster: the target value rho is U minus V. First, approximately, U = 0.06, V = -0.22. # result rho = 0.29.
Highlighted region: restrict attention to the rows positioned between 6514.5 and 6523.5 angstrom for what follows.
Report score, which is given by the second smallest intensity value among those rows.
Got 8.71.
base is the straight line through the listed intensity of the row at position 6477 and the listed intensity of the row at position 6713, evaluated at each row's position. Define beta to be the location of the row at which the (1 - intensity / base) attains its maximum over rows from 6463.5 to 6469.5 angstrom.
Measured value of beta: 6464 angstrom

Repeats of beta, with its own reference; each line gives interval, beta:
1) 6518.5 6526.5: 6526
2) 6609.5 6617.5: 6614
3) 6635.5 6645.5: 6639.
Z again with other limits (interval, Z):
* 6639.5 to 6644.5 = 1.4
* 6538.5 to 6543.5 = 0.9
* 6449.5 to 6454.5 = 2.0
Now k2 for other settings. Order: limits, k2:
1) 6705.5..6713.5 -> 3.63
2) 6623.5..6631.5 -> 3.03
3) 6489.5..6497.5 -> 3.76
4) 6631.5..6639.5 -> 4.07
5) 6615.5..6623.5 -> 3.54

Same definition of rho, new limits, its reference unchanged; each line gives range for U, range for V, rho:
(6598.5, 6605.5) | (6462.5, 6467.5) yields -0.04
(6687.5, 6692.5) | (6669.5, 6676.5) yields -0.42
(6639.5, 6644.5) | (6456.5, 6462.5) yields 0.16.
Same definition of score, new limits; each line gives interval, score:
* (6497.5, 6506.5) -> 7.43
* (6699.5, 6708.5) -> 9.26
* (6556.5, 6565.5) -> 9.07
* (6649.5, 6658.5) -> 8.51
